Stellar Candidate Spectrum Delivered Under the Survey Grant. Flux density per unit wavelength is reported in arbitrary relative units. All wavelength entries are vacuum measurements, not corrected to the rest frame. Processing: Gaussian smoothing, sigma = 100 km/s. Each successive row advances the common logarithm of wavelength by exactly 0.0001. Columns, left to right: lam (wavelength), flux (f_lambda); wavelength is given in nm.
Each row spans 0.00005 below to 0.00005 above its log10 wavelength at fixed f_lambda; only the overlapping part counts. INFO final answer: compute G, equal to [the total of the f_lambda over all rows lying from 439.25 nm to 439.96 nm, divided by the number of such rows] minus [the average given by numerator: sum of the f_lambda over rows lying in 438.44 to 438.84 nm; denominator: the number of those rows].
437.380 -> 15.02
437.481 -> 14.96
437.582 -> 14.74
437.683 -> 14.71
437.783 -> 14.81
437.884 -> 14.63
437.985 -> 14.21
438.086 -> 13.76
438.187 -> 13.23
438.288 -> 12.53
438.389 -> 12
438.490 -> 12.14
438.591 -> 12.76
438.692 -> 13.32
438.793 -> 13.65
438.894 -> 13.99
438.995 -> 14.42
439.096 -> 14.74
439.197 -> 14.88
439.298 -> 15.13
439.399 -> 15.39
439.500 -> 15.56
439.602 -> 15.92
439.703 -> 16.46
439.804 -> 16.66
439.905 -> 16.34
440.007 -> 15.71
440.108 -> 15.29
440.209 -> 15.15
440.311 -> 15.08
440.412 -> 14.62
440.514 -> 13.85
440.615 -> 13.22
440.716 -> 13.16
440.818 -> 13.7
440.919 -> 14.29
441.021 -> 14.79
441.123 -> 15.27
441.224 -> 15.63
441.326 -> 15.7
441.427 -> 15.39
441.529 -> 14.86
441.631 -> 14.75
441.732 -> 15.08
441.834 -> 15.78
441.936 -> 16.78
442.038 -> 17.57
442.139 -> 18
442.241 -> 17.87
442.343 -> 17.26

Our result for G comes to 3.0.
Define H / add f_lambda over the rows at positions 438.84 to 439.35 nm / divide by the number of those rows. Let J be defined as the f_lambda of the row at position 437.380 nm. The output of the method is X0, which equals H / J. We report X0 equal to 0.97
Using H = 14.6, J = 15.02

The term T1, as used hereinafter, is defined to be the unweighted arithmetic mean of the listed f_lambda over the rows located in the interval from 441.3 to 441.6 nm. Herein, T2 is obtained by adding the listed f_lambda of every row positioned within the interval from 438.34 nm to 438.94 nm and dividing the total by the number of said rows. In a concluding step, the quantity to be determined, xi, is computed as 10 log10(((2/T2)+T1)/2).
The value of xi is 8.88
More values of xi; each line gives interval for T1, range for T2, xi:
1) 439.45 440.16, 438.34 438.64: 9.07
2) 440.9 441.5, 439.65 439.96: 8.84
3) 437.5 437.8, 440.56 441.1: 8.72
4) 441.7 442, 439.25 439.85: 9.03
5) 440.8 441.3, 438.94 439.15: 8.71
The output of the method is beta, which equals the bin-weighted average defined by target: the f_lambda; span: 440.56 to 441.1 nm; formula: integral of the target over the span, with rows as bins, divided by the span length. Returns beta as 13.9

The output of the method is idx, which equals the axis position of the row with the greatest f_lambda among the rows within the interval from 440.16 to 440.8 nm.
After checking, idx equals 440.209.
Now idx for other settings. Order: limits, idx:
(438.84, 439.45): 439.399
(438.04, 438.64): 438.086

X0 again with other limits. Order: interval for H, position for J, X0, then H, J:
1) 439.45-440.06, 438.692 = 1.21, 16.1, 13.32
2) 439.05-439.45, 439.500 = 0.97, 15.0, 15.56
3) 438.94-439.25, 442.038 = 0.84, 14.7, 17.57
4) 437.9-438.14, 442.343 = 0.81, 14.0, 17.26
